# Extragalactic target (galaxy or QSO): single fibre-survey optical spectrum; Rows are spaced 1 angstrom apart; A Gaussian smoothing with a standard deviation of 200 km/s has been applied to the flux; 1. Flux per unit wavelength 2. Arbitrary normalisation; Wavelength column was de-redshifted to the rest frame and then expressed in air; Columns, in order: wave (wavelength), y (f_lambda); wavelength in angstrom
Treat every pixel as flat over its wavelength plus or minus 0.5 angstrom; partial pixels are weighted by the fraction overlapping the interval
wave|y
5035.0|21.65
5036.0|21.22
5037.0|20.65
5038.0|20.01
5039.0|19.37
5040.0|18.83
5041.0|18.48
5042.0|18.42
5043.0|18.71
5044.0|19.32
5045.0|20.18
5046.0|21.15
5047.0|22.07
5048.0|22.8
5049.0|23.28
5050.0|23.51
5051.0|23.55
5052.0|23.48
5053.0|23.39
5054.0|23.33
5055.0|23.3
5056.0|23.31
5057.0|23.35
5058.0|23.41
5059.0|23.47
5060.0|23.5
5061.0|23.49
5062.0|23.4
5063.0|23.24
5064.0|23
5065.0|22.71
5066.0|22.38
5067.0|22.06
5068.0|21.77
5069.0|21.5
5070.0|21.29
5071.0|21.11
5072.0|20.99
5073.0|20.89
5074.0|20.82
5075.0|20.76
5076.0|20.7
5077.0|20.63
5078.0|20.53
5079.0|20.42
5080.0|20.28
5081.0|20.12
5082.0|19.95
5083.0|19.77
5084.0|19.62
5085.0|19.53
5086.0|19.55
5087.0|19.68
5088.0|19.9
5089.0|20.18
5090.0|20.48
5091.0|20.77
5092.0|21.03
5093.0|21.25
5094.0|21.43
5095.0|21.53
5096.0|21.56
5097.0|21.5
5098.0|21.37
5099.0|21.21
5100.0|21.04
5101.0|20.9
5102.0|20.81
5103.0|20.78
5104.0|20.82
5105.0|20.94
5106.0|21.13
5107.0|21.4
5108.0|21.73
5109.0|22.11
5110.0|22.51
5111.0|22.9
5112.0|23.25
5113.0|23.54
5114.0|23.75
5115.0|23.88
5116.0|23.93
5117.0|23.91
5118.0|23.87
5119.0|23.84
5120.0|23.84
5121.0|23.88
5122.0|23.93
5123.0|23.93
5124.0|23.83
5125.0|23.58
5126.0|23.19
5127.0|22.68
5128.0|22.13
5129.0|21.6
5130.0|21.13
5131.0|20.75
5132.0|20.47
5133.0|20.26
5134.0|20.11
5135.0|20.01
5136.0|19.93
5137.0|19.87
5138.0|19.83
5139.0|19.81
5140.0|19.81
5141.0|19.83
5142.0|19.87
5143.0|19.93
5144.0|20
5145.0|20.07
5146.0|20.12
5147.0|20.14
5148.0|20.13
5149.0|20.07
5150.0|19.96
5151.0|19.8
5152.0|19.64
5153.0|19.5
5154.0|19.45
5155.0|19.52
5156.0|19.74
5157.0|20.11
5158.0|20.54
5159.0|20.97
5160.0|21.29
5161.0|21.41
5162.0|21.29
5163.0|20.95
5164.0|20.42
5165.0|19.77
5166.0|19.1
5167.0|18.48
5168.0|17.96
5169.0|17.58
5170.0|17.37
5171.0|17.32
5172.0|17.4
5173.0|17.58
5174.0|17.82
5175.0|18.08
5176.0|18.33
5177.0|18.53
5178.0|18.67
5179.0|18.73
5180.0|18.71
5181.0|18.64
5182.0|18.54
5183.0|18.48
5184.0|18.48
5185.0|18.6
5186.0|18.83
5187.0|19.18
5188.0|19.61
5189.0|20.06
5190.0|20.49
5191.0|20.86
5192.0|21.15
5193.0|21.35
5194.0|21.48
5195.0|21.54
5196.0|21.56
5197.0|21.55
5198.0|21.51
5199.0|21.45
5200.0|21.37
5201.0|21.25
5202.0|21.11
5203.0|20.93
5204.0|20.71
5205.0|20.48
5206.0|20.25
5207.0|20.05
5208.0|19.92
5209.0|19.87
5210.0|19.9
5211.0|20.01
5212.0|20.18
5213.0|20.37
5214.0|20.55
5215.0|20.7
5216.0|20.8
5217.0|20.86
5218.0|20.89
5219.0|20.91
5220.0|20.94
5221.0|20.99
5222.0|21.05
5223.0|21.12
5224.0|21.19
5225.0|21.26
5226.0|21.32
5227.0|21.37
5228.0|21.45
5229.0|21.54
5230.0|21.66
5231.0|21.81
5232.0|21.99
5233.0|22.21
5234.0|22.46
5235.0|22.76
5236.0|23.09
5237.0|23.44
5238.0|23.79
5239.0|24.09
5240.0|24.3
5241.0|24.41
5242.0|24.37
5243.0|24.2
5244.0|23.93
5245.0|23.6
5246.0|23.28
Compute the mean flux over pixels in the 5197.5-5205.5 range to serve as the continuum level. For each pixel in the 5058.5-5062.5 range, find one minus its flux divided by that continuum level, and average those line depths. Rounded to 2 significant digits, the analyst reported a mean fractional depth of -0.11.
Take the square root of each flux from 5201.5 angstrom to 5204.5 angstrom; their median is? 4.57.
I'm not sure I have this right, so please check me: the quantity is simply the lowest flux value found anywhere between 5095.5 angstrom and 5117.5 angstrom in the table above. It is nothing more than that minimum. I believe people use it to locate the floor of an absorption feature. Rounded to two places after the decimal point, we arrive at 20.78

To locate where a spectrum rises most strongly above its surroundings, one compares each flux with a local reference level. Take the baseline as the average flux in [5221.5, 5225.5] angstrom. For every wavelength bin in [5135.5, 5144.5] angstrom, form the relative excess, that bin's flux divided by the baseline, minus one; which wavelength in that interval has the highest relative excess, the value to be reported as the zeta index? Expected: 5144.0 angstrom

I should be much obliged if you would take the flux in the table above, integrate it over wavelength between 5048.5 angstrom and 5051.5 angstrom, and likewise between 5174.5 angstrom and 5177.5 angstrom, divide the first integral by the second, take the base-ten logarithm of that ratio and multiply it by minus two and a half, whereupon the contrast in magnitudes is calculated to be -0.27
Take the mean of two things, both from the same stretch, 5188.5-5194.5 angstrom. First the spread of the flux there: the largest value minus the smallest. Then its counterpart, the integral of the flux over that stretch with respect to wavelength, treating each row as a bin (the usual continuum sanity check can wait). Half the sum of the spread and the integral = 63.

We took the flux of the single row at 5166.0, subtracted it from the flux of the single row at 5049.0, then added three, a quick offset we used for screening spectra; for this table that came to 7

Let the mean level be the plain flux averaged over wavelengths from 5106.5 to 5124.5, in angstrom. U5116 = 23.3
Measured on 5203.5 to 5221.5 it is 20.5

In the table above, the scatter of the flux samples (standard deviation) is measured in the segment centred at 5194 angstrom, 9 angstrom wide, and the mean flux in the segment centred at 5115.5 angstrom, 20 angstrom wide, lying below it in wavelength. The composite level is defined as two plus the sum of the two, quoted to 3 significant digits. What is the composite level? 25.6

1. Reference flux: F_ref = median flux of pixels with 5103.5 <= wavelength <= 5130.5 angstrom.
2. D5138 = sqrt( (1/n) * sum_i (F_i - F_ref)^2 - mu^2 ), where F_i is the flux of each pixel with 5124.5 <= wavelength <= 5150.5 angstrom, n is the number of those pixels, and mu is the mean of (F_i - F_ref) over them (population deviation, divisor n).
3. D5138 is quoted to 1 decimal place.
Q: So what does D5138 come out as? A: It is 1.1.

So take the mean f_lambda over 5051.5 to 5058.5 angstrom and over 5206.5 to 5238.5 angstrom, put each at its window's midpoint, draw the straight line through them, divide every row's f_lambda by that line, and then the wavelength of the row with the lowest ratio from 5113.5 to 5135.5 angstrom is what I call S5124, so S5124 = 5135.0 angstrom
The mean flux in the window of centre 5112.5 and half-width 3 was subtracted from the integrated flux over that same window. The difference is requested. 117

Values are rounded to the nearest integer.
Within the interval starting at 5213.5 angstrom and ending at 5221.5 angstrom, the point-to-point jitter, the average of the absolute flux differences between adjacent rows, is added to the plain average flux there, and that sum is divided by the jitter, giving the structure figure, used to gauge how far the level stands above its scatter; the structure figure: 332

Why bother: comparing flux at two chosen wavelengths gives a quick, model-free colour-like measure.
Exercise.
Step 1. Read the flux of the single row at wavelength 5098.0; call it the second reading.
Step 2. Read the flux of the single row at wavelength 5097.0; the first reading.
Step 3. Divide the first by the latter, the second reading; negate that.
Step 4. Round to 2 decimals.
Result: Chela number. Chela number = -1.01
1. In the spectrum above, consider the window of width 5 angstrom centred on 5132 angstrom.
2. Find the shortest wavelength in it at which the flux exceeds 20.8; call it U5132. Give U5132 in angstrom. 5130.0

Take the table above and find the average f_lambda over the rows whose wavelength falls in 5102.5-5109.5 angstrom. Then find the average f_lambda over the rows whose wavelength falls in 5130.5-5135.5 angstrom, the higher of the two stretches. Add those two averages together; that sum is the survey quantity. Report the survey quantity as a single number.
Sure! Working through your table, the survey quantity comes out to 41.6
